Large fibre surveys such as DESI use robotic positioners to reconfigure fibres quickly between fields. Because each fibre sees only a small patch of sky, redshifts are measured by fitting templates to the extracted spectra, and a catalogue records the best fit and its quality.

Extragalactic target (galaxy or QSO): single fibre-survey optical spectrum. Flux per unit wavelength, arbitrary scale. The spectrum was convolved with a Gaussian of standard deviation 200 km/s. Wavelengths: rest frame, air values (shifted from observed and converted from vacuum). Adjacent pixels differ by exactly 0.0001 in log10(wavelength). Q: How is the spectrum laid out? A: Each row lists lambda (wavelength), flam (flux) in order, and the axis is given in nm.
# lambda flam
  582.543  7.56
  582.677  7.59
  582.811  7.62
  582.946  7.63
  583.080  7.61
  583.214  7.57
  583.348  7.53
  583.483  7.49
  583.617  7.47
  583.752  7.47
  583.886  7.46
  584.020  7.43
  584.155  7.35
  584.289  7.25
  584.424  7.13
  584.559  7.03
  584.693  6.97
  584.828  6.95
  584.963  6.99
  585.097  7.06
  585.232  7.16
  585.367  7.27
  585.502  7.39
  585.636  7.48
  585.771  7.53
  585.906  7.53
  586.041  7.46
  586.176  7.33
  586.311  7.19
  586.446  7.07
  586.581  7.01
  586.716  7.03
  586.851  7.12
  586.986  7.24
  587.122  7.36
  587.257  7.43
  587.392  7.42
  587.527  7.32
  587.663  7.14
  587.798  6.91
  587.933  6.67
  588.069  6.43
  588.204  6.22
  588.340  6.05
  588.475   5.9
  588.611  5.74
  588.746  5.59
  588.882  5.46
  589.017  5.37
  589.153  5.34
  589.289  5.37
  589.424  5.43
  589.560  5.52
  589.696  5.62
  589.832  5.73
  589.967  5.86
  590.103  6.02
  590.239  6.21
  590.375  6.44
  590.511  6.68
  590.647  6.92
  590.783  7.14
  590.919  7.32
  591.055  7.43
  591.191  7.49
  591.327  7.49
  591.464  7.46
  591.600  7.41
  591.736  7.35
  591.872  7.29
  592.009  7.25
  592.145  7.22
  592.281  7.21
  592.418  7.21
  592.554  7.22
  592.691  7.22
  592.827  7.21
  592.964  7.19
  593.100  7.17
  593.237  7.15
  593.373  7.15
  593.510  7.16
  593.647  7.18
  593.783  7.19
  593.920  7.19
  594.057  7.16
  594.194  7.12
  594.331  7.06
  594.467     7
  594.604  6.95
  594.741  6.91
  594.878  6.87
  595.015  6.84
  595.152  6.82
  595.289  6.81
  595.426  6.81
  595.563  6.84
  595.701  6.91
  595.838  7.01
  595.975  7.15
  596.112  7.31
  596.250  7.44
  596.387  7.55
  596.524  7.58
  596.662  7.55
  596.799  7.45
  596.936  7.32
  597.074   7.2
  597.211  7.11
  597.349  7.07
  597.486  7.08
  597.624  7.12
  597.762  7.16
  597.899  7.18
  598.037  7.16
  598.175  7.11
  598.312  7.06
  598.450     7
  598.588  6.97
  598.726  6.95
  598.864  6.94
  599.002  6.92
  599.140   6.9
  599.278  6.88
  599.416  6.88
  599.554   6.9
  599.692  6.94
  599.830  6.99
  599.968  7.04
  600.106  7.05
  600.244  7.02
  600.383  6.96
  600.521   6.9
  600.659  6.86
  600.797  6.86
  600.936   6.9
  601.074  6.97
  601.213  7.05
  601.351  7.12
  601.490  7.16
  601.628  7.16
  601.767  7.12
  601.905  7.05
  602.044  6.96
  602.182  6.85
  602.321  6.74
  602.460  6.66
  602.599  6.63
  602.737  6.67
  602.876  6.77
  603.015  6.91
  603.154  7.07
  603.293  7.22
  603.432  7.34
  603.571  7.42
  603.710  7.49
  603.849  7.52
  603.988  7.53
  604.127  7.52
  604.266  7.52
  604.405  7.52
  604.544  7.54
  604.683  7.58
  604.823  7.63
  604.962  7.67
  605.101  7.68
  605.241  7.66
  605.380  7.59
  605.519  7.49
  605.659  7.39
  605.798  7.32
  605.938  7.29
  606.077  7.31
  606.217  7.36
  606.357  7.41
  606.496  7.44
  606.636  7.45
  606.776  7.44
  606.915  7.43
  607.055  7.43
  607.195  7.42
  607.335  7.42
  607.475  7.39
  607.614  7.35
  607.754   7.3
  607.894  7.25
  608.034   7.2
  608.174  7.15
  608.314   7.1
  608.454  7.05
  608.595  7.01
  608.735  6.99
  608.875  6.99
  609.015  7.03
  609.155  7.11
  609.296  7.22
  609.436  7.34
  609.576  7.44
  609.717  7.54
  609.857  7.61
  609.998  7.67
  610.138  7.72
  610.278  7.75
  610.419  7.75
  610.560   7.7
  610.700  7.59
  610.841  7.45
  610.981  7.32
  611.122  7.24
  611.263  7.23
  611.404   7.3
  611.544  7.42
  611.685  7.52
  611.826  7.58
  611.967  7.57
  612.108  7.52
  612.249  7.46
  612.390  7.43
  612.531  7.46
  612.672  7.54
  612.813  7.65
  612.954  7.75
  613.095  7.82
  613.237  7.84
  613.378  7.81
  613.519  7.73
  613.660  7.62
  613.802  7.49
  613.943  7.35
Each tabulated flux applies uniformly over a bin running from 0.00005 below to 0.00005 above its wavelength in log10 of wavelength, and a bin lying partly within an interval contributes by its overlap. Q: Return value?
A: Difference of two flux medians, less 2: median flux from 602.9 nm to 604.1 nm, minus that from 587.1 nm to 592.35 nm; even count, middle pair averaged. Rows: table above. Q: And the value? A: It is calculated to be -1.30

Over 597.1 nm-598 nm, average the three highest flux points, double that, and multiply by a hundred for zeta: 1431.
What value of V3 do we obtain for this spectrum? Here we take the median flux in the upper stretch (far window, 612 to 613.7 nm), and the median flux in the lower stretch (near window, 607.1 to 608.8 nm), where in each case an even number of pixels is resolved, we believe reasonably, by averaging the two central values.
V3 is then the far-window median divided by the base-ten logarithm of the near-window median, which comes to 8.89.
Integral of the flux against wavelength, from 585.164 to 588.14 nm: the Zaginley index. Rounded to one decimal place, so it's 21.4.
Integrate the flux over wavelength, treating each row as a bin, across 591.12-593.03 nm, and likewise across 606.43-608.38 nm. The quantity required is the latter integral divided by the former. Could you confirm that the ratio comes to 1.03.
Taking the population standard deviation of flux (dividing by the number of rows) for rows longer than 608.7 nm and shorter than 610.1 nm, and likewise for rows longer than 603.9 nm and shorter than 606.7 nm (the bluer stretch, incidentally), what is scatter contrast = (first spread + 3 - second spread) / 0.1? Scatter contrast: 31.3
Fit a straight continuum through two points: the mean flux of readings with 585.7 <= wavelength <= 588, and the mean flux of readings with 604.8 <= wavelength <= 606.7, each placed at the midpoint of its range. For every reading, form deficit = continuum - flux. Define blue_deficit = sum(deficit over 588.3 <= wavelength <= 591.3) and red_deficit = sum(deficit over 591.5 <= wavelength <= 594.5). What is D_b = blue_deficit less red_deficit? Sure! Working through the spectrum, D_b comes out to 22.7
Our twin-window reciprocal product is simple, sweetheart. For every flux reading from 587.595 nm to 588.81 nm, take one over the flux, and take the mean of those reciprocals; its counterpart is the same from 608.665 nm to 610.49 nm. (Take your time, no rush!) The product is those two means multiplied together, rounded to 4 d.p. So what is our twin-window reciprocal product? 0.0216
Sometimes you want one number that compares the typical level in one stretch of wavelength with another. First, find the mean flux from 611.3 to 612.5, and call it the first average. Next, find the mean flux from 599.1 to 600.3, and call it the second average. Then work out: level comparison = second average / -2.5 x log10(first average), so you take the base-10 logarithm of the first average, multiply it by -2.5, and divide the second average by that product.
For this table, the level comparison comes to -3.2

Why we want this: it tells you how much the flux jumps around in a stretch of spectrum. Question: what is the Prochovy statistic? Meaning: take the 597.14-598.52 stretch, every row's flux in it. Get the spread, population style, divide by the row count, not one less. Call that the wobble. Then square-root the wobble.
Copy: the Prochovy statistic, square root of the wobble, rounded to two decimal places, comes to 0.23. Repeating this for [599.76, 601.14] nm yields 0.26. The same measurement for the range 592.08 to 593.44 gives 0.16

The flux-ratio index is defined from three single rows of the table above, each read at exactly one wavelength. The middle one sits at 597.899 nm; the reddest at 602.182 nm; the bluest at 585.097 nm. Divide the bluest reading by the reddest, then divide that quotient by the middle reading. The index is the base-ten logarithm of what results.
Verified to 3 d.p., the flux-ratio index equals -0.843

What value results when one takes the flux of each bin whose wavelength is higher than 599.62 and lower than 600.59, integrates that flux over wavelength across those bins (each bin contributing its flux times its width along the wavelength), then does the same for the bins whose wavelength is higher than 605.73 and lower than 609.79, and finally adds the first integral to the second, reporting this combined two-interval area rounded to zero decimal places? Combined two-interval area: 36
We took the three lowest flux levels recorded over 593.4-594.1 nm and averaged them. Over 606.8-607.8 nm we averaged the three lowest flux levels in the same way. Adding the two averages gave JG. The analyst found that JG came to 14.5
